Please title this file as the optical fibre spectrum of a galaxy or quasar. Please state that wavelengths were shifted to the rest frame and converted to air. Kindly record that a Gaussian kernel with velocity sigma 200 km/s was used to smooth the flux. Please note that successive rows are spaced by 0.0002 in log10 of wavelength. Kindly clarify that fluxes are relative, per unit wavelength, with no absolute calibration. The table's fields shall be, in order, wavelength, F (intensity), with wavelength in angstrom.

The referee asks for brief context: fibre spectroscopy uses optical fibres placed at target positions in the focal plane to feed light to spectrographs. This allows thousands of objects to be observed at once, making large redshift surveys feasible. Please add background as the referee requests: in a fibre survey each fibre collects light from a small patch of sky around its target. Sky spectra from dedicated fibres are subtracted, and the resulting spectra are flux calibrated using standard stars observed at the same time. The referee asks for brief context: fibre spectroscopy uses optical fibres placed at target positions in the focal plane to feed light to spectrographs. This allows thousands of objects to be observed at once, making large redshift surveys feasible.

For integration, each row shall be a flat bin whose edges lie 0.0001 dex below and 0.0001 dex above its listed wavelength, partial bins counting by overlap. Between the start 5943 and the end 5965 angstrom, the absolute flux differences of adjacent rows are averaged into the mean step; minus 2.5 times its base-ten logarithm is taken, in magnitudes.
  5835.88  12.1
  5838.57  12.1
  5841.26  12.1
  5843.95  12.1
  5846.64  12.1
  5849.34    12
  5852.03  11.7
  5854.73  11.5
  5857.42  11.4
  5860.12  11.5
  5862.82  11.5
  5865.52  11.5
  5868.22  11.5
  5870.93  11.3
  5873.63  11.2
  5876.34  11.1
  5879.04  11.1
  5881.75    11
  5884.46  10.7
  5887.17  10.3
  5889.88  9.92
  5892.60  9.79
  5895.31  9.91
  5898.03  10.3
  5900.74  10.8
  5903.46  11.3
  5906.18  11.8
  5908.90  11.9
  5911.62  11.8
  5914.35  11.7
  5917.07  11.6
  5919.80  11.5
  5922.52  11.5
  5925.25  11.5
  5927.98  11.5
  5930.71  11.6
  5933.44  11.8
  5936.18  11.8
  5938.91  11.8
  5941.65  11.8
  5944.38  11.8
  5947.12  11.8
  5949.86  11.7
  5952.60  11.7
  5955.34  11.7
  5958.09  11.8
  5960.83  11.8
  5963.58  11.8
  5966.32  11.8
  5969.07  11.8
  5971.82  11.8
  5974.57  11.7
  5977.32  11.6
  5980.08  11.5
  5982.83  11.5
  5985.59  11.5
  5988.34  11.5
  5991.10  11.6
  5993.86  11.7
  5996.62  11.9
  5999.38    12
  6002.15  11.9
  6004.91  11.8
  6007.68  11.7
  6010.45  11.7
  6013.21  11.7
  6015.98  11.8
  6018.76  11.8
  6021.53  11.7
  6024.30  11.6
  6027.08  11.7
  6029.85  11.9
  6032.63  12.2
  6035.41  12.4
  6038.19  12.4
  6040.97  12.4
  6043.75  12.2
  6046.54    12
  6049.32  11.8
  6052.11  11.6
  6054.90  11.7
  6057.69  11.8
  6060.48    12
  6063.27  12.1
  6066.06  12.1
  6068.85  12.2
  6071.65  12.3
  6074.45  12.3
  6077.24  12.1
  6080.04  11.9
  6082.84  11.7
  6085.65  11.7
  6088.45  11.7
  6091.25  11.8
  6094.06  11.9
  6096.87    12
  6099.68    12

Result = 3.9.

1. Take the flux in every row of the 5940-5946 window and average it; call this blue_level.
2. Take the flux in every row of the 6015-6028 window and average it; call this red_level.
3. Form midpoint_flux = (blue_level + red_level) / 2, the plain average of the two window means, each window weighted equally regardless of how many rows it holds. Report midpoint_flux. 11.8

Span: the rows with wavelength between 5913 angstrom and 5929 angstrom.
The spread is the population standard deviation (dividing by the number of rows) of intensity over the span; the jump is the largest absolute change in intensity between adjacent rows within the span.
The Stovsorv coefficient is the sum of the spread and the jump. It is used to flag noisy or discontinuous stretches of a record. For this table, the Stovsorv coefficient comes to 0.18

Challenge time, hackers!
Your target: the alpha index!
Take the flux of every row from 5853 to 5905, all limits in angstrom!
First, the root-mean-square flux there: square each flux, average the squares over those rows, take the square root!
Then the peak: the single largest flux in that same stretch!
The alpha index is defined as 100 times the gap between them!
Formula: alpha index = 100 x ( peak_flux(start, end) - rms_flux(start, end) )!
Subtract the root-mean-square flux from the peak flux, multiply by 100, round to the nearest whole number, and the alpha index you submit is 56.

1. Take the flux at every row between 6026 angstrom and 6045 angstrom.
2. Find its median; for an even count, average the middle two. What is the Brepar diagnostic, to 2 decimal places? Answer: 12.20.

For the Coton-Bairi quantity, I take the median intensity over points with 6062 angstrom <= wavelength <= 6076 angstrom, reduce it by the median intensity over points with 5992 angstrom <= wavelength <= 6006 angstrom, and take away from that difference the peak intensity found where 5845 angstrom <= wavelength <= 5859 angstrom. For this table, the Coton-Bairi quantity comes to -11.8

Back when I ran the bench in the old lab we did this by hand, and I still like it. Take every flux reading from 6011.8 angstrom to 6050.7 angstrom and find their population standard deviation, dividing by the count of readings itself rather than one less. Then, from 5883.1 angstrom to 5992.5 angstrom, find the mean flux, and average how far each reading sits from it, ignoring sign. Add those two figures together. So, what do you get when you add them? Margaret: 0.70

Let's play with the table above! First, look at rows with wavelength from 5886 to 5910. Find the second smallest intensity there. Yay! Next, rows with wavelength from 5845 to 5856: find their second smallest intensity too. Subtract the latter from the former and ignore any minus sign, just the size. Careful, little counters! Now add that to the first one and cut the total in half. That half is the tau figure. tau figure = 5.85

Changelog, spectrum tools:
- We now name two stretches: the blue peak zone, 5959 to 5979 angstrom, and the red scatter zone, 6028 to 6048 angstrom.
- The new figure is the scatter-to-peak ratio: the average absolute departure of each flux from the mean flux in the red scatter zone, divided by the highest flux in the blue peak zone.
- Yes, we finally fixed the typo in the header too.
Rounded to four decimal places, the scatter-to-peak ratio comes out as 0.0135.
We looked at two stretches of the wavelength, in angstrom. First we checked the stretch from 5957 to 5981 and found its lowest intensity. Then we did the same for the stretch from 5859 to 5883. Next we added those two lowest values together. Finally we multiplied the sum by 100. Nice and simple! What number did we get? 2250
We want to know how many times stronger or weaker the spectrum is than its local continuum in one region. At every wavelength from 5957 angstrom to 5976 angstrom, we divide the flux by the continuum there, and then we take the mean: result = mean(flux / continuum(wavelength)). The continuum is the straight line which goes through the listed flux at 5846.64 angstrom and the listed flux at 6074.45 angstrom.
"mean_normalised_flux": 0.966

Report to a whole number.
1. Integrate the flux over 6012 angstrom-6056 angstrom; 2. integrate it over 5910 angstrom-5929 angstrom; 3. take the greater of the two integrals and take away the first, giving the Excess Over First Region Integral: 0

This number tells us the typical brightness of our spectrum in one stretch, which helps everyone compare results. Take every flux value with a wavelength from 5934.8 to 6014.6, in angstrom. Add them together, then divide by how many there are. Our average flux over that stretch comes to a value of 11.7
